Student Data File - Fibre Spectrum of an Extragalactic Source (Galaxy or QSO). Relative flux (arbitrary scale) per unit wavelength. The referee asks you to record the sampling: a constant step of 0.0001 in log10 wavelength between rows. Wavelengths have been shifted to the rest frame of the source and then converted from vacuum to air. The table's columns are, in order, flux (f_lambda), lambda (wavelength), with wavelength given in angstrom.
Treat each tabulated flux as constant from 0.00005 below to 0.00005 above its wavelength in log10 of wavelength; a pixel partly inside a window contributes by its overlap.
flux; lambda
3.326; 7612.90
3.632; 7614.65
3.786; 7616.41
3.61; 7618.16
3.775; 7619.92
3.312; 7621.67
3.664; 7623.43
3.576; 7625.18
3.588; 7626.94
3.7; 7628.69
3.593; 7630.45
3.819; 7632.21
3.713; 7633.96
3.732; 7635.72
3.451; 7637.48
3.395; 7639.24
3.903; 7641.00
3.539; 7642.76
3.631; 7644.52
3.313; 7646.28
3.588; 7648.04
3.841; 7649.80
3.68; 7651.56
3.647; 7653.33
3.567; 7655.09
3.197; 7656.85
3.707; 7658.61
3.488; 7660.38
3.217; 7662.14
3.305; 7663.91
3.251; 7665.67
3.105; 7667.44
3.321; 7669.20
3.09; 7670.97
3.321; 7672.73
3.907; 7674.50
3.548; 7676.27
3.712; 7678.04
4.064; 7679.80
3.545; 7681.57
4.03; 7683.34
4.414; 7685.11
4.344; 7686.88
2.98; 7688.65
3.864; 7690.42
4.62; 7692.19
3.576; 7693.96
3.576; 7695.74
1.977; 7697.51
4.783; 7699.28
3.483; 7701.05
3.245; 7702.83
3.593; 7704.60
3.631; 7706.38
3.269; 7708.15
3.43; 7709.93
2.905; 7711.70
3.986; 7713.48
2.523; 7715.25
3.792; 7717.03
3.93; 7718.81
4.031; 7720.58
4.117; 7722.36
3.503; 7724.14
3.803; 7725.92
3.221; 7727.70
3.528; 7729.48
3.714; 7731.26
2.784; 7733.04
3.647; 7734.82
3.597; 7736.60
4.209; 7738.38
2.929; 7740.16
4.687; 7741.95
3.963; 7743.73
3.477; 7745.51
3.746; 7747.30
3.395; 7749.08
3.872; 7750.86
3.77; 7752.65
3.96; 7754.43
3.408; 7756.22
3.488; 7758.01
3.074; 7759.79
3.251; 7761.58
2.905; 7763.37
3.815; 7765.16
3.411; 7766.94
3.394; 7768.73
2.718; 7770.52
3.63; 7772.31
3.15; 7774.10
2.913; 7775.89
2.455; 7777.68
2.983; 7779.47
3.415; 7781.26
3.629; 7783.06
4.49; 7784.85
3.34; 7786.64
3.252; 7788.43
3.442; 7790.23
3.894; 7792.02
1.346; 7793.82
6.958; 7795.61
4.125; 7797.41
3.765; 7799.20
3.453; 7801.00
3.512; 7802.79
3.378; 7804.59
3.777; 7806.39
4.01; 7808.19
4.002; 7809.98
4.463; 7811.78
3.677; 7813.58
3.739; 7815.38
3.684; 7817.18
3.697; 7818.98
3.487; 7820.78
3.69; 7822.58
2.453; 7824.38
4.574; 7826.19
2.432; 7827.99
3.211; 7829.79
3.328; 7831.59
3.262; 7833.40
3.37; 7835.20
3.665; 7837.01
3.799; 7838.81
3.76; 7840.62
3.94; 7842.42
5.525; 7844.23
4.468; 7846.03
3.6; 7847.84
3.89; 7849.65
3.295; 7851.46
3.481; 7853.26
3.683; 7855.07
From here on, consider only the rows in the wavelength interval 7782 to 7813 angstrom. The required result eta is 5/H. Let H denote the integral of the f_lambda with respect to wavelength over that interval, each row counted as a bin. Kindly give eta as 0.0423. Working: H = 118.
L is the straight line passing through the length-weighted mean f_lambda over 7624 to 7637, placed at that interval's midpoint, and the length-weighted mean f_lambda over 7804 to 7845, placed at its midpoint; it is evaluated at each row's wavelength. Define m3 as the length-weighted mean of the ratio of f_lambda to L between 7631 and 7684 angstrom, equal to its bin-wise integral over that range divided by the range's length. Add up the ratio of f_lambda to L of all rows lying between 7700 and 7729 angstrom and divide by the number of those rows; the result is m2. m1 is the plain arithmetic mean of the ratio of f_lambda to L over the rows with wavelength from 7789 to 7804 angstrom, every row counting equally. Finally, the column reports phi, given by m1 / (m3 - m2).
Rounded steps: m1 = 1.03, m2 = 0.96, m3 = 0.968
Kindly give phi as 130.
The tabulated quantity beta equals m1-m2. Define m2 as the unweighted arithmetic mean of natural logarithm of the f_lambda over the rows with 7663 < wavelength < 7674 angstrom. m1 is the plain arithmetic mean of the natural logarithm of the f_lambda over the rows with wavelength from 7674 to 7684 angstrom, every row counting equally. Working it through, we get 0.16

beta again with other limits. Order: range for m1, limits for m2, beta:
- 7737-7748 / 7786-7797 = 0.13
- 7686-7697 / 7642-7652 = 0.05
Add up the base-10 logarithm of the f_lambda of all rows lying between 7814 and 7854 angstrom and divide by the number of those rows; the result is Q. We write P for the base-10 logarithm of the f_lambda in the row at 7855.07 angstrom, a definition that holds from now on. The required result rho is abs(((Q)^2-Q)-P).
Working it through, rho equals 0.813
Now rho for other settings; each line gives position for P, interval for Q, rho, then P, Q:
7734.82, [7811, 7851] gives 0.808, 0.562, 0.563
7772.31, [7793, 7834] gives 0.808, 0.560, 0.546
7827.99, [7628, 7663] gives 0.633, 0.386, 0.554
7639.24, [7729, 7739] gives 0.778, 0.531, 0.551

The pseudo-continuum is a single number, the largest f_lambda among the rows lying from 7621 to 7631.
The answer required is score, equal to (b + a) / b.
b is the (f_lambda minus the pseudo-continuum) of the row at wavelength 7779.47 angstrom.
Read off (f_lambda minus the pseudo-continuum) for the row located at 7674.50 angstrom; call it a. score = 0.7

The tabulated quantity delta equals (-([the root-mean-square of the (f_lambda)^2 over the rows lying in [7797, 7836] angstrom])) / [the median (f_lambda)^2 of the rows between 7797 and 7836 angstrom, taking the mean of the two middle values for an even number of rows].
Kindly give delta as -1.01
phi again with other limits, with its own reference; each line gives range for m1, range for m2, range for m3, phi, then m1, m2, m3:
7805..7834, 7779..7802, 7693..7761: -29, 0.97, 1.00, 0.970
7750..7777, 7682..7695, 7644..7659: -8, 0.92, 1.08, 0.972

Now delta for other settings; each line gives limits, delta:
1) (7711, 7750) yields -1.02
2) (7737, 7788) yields -1.11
